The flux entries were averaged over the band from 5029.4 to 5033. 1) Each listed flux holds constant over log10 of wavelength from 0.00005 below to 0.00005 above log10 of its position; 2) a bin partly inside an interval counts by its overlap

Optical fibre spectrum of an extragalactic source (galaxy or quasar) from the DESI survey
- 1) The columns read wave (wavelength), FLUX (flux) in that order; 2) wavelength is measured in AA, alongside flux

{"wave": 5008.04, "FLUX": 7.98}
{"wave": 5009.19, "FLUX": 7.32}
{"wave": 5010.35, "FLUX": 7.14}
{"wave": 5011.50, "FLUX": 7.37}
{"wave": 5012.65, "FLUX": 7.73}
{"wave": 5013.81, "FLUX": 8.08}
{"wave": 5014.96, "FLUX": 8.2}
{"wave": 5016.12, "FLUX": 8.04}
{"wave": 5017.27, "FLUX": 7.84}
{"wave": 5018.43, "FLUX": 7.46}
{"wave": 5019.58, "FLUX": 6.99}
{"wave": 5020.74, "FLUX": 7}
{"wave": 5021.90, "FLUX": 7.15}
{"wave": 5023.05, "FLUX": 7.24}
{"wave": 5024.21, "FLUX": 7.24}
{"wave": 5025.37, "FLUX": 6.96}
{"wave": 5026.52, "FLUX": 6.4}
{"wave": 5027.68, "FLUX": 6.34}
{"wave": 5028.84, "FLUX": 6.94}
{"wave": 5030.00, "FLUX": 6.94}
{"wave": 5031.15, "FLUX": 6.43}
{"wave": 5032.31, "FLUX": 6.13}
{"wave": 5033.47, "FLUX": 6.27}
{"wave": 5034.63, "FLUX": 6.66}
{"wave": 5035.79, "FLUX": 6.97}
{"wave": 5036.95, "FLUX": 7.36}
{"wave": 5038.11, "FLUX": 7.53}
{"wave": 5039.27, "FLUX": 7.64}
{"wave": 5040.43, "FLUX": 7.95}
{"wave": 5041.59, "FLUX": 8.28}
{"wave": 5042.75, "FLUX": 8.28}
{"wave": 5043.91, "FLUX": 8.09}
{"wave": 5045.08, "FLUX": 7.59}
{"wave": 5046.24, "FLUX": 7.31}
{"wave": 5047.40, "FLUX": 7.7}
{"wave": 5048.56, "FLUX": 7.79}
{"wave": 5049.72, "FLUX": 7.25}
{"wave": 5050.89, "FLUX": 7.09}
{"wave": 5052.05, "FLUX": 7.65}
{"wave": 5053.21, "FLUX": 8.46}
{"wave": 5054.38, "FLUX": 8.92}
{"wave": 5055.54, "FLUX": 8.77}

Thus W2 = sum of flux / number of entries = 6.50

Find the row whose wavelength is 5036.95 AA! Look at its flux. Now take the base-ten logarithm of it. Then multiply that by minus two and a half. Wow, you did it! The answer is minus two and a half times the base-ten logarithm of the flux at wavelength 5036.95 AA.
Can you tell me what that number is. -2.17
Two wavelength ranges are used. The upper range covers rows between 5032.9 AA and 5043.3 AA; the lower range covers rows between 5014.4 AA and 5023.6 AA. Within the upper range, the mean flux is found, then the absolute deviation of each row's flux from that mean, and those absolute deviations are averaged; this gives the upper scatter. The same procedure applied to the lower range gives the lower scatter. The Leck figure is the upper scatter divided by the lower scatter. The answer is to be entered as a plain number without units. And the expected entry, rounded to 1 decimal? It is 1.4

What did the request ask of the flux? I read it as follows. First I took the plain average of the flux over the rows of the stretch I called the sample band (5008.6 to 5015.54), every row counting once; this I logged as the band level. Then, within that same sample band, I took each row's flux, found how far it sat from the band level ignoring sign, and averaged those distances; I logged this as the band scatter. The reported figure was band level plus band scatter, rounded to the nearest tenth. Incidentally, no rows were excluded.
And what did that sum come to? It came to 8.0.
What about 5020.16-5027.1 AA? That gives 7.2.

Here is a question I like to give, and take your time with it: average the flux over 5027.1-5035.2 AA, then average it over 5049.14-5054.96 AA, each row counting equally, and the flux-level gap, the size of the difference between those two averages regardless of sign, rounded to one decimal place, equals 1.3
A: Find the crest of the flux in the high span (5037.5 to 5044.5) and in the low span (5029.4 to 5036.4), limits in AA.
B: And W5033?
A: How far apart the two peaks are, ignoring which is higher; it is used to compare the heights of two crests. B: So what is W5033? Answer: 1.31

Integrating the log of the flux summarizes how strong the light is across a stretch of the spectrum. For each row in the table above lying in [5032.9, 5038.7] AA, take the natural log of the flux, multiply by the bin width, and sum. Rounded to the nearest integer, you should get 11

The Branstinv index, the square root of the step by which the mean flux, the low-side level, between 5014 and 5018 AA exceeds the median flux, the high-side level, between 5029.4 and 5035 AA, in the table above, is 1.26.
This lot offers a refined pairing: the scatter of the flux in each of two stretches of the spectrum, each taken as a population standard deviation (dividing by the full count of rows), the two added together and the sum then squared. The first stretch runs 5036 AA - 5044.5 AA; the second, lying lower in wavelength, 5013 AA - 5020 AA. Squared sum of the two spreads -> 0.6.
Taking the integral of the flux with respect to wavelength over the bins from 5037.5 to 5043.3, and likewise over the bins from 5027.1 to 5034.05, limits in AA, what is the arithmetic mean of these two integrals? 46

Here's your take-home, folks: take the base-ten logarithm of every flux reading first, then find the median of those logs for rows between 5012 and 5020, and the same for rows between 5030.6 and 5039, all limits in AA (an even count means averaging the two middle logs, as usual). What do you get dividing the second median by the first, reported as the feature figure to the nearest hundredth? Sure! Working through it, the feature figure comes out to 0.92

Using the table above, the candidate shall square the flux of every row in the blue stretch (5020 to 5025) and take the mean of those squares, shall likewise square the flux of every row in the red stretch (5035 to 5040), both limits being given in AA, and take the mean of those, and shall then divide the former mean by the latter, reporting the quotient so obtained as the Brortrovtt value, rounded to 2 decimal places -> 0.94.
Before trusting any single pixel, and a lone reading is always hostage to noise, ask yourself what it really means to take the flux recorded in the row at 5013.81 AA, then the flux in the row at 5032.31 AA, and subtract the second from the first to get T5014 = 1.95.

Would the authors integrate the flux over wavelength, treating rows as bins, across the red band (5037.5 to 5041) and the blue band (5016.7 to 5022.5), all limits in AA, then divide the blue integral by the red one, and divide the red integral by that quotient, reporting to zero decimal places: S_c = 17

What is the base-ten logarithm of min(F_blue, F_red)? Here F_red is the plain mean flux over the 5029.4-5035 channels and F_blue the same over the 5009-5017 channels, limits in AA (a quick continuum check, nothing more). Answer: 0.812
